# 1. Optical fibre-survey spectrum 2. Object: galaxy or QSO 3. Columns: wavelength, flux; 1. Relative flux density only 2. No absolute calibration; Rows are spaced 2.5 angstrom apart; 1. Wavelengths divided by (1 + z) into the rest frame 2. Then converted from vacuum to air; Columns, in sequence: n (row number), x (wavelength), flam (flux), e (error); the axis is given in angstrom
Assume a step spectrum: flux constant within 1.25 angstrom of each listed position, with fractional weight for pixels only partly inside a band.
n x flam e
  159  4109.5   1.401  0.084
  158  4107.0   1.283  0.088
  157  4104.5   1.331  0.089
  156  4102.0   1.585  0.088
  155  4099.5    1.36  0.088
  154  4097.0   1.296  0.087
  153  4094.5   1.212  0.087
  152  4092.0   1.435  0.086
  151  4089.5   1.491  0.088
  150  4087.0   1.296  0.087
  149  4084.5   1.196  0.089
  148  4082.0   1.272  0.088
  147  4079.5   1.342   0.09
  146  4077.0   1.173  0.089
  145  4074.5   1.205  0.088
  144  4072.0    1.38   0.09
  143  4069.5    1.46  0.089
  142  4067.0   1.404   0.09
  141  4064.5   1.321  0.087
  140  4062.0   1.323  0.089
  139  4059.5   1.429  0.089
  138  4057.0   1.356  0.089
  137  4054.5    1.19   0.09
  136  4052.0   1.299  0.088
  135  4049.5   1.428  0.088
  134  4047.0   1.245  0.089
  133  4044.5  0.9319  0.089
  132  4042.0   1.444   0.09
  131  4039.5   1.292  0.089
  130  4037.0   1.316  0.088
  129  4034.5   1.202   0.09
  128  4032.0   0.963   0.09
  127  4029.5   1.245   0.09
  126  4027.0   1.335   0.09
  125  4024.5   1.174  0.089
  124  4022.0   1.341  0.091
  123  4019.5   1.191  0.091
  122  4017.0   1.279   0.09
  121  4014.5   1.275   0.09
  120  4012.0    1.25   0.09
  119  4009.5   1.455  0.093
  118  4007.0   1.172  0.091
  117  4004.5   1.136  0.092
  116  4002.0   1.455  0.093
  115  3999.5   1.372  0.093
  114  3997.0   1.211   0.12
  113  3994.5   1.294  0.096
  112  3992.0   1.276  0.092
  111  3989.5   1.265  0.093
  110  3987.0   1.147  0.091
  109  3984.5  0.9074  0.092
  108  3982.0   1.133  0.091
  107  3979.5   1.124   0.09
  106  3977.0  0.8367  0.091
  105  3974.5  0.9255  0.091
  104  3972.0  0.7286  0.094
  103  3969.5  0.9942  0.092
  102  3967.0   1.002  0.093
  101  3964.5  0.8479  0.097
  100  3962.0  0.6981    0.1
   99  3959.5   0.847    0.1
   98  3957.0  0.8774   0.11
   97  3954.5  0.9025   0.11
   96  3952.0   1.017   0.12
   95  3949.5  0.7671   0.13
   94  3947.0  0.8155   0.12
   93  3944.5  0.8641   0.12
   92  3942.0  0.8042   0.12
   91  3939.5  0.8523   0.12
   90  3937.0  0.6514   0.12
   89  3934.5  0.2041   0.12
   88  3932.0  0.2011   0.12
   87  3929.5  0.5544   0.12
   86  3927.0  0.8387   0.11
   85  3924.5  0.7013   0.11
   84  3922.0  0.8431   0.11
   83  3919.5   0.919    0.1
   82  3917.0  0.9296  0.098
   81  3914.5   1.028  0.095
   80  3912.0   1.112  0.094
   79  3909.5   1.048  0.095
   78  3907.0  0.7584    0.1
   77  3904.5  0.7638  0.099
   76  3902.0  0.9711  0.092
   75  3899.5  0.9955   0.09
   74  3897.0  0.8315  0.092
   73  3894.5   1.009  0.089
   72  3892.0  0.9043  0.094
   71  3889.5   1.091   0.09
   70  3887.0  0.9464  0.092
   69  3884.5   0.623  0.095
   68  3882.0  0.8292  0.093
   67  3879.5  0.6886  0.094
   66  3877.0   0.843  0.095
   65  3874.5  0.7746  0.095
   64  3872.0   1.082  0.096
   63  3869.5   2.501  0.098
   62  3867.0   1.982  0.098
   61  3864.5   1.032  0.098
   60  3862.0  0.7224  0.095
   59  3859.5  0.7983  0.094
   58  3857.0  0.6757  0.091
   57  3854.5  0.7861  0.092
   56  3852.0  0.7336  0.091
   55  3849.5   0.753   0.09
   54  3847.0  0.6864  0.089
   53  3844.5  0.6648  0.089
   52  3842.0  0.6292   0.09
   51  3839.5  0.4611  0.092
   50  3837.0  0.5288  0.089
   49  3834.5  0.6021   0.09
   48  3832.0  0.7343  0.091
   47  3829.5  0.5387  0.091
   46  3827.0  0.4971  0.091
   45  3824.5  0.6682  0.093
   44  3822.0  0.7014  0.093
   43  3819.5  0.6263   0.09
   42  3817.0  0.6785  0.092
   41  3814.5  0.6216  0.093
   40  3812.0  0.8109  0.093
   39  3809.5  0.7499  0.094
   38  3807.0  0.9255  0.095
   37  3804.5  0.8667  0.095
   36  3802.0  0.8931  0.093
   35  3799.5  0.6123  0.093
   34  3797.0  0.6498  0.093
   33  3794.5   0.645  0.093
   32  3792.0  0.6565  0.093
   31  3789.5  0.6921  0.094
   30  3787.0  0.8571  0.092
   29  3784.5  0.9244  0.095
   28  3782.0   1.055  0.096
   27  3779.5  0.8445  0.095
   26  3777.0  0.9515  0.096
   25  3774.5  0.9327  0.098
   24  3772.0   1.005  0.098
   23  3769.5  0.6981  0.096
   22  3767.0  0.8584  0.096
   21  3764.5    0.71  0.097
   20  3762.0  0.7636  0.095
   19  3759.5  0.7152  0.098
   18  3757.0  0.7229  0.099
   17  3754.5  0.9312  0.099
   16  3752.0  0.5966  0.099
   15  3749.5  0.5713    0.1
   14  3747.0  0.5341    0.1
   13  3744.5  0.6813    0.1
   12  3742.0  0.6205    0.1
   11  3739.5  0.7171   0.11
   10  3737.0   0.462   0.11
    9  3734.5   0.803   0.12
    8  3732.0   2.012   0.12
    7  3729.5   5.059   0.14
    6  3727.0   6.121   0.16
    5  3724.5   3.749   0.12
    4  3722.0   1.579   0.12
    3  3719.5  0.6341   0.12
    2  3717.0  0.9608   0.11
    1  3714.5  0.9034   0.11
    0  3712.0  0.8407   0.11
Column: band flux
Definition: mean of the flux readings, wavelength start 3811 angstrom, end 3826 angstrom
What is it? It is 0.68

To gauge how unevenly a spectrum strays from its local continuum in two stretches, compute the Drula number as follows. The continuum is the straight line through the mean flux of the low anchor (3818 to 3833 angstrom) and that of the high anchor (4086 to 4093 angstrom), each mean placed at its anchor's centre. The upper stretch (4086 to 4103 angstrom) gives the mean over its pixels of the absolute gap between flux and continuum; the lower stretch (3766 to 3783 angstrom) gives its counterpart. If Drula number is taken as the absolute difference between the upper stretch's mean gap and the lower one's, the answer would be 0.32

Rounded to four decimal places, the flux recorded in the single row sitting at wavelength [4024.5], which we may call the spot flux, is 1.1740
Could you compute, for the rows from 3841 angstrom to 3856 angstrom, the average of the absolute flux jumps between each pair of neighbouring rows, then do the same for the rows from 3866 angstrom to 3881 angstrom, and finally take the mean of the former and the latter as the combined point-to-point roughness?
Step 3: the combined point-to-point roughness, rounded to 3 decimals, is 0.266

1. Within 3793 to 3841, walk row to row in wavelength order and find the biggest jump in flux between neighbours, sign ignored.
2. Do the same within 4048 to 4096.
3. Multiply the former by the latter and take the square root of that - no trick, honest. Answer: 0.25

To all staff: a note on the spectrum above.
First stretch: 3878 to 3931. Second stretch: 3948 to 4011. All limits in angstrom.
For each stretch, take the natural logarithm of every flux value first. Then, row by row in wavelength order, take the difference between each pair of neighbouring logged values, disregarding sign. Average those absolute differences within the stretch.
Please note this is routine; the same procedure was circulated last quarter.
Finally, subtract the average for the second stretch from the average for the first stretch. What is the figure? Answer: 0.03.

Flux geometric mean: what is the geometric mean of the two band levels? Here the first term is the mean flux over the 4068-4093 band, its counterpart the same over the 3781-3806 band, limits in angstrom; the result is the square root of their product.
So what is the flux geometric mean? 1.02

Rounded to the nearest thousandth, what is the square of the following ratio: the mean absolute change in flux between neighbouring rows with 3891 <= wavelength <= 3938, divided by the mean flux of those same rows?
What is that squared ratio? 0.034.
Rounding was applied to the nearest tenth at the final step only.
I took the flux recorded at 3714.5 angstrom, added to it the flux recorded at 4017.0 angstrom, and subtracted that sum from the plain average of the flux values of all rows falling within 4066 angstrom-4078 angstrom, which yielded -0.9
